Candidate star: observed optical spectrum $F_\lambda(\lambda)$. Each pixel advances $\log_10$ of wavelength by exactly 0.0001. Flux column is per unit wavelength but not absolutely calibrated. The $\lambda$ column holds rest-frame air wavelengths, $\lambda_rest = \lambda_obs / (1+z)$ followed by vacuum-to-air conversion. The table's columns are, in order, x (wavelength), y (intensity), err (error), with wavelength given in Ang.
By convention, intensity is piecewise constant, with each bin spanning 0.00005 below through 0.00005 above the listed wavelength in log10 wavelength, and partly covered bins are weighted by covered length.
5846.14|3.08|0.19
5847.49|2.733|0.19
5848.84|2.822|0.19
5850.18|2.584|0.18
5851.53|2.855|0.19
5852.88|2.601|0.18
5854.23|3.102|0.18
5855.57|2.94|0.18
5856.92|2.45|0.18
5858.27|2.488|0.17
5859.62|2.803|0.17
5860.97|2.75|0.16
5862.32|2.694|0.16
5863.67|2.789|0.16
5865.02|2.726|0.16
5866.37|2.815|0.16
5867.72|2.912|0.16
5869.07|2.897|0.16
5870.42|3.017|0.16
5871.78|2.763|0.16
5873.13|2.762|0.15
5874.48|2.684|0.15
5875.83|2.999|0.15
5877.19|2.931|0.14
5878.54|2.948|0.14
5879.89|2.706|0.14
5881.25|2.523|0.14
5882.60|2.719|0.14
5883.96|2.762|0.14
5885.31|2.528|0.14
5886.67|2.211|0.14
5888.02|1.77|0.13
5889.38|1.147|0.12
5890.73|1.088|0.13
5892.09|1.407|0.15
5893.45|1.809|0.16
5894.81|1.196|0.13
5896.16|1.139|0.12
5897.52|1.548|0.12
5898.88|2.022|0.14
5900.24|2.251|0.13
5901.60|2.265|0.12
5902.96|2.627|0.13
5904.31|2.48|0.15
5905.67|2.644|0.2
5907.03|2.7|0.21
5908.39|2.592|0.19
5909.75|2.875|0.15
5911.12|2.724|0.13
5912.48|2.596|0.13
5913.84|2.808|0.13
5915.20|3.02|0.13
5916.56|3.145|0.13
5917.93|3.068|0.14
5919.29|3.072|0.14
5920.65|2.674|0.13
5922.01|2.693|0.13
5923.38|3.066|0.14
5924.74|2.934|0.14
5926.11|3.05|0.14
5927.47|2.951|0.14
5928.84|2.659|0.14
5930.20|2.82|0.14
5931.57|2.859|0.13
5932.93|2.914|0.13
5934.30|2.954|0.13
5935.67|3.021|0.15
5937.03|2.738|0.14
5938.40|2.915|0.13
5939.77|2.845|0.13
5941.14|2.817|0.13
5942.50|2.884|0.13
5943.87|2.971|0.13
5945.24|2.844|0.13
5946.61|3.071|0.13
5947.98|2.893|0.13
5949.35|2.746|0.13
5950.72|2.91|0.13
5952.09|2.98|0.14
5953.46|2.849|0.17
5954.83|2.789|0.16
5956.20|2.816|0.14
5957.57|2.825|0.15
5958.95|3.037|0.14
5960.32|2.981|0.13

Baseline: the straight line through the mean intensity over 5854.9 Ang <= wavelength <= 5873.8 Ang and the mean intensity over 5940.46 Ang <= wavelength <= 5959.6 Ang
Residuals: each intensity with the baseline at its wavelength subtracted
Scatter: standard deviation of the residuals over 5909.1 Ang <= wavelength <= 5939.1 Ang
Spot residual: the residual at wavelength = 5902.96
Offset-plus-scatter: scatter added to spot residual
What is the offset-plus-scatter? 0.0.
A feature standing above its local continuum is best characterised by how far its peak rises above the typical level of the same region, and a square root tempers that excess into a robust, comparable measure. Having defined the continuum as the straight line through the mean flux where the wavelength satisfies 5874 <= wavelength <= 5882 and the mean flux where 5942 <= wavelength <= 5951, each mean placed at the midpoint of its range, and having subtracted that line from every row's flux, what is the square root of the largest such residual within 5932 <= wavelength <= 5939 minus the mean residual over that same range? 0.34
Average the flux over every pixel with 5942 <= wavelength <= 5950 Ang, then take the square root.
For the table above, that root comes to 1.70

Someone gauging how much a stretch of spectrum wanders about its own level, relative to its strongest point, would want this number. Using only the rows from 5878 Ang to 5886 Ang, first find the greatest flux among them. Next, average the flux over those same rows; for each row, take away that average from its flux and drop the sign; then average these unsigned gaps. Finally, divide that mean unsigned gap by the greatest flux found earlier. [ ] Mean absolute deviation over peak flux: 0.039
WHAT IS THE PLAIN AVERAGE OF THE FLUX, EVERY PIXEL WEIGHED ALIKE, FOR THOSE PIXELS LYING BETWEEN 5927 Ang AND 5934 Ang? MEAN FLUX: 2.84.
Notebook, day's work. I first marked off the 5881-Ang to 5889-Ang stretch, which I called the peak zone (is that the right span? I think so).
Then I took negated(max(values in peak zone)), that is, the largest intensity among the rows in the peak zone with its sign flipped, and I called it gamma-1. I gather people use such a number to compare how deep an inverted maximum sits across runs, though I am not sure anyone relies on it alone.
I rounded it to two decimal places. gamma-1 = -2.76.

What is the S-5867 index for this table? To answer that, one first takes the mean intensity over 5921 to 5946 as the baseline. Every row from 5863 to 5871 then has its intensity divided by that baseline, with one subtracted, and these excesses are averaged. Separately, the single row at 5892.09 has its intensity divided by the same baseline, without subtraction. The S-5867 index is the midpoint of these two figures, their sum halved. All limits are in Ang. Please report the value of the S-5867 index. 0.24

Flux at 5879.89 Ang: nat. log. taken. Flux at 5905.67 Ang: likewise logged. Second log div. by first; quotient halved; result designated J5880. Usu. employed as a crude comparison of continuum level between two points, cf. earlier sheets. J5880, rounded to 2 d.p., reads 0.49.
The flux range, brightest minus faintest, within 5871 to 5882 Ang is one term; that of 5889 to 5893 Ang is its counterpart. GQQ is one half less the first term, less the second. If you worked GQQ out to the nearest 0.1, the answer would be -0.3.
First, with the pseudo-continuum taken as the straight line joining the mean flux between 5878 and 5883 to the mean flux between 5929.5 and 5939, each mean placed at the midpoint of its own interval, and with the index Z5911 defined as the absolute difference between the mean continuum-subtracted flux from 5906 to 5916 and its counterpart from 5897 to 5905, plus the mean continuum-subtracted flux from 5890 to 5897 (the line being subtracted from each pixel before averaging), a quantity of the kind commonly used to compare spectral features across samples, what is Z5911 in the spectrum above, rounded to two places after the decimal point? -0.91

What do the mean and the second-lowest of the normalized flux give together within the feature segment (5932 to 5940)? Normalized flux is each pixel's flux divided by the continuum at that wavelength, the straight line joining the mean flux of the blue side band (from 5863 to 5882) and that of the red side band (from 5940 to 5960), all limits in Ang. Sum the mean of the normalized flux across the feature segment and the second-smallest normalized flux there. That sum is 2.00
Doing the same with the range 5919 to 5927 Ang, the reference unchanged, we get 1.96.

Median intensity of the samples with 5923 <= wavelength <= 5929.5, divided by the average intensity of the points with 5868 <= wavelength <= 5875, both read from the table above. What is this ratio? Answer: 1.04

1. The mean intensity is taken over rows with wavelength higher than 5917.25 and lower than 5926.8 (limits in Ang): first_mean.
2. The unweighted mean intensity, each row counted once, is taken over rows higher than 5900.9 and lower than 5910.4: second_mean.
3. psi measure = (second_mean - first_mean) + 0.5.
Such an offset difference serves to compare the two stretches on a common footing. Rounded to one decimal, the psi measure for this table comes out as 0.2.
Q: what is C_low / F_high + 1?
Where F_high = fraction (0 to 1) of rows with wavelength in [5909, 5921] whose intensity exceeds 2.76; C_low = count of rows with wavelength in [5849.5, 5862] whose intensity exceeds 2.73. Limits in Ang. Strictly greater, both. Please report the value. 8.5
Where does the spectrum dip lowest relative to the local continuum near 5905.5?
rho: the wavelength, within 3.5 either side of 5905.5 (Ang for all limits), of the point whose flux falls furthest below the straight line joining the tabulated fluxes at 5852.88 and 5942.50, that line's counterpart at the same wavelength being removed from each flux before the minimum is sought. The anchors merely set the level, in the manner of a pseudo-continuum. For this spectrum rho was 5904.31 Ang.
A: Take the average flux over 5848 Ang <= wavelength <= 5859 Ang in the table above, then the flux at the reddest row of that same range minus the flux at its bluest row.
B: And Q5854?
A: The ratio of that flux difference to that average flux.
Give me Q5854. -0.12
